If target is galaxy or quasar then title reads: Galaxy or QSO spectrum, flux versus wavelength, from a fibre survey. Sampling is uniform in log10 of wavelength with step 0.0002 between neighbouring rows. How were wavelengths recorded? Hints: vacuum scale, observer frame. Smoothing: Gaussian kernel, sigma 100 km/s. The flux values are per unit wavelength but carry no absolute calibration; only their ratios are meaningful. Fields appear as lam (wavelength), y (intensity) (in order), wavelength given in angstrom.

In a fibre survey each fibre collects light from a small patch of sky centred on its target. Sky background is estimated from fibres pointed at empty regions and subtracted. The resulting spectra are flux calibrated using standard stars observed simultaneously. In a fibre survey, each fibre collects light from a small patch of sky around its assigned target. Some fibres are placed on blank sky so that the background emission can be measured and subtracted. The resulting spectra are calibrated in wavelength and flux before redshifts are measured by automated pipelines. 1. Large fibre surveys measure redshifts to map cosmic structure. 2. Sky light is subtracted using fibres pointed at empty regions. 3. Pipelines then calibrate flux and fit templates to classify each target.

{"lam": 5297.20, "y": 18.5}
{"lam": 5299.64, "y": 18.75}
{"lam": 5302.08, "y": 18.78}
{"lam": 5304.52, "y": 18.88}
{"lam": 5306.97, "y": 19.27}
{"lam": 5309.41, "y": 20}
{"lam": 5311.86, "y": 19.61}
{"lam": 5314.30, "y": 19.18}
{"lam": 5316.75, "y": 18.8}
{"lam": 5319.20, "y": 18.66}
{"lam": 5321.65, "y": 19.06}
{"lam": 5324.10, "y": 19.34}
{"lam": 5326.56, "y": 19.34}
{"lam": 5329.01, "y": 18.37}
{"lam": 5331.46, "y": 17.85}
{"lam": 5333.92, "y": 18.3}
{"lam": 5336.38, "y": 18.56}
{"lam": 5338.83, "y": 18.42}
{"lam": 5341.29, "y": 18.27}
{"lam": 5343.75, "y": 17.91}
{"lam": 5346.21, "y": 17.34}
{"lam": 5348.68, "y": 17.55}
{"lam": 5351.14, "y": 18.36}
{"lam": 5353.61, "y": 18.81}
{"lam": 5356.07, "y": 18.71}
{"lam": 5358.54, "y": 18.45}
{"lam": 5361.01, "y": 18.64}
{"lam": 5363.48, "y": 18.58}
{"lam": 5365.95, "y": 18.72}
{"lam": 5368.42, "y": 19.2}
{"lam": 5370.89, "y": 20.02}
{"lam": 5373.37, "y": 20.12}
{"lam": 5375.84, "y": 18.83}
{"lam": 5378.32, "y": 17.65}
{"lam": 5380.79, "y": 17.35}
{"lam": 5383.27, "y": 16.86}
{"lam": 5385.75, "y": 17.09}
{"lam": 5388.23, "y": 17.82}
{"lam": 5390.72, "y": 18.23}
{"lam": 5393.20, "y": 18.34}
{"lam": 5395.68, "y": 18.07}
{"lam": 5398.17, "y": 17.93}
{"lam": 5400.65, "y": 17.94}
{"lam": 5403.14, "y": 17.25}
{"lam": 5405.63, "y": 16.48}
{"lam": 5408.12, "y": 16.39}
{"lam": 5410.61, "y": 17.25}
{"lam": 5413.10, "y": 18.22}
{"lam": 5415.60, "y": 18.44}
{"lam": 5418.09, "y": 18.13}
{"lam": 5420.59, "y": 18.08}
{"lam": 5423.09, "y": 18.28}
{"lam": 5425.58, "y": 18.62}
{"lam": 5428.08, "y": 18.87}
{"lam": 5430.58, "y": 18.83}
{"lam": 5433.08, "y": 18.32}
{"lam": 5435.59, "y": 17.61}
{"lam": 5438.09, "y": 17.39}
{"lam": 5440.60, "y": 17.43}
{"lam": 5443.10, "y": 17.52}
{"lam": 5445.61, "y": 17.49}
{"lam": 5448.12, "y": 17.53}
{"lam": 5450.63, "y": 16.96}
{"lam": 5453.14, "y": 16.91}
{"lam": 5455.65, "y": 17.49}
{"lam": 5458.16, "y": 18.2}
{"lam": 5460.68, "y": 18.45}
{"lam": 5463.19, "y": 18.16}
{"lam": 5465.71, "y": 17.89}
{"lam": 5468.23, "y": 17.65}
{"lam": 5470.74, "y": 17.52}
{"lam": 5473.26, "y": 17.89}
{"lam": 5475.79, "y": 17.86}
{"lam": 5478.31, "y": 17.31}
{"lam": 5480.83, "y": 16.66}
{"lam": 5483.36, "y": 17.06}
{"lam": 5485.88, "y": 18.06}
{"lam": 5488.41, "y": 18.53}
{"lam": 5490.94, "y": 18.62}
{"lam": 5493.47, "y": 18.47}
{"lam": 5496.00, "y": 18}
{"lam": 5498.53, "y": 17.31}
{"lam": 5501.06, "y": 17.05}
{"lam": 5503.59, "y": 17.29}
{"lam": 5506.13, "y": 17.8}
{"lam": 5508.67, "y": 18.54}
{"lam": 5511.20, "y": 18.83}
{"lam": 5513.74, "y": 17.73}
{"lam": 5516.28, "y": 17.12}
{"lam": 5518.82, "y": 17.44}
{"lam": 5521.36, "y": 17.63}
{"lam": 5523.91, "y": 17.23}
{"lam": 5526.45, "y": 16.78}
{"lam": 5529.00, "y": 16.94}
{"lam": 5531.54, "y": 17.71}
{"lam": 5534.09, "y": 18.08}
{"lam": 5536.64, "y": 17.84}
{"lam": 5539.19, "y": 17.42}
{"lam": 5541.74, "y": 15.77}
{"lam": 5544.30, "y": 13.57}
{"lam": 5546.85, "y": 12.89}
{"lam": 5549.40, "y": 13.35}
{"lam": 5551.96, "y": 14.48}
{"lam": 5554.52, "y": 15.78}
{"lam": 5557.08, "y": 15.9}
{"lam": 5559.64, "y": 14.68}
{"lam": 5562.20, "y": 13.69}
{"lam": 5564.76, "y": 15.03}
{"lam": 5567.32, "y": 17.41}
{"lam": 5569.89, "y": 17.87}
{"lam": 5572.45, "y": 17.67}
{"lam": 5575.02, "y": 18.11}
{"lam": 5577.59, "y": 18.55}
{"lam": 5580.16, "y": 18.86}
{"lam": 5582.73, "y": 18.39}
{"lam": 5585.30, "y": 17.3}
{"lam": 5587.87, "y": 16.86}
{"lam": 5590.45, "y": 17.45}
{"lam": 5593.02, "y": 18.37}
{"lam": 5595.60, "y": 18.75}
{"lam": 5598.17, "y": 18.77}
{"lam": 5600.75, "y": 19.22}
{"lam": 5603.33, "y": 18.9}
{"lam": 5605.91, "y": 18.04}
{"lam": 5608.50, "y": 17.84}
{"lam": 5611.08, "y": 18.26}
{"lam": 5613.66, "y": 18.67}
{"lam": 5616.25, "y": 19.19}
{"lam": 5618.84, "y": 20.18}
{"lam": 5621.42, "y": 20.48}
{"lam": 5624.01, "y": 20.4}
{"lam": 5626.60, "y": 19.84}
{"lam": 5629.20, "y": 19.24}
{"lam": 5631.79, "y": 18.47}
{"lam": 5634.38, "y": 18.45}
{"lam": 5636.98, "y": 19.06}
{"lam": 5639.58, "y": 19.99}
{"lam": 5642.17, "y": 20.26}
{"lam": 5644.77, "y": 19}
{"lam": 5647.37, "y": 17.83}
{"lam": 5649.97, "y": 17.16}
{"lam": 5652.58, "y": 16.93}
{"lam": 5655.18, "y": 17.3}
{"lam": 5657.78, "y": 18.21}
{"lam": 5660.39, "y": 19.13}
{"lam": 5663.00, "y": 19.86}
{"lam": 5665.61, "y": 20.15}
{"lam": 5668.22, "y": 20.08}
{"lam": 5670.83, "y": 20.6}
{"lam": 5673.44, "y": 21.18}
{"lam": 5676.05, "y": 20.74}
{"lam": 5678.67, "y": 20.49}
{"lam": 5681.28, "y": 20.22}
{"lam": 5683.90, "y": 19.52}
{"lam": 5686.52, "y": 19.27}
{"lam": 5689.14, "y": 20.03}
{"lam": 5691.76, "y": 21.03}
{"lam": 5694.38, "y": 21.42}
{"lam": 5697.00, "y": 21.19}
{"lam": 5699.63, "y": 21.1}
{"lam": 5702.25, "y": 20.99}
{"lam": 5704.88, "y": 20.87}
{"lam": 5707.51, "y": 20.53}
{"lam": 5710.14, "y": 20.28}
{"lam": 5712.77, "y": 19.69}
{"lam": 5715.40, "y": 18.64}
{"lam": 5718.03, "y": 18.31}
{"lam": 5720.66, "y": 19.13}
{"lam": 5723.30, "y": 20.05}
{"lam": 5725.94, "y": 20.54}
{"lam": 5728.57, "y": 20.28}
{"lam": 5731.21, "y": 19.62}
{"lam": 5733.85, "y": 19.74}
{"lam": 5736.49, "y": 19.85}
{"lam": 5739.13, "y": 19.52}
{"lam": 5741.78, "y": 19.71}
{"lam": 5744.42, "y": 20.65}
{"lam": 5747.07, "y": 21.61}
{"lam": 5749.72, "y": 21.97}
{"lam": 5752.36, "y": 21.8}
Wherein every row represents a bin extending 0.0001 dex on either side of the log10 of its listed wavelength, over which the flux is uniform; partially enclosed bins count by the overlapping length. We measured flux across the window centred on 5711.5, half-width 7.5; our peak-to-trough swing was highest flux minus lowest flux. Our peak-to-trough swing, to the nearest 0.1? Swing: 2.6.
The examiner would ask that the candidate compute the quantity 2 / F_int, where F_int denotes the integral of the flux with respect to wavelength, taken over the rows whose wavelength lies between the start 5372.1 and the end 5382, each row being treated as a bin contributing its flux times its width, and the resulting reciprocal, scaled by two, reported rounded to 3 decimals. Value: 0.011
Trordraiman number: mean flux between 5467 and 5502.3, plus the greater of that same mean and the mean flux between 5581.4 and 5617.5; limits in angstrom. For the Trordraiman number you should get 36.0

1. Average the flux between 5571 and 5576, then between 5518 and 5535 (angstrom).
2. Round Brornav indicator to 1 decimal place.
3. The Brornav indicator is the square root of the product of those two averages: 17.6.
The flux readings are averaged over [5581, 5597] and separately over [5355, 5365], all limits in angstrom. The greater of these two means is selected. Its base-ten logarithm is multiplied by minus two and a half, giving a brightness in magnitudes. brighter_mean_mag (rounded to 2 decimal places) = -3.17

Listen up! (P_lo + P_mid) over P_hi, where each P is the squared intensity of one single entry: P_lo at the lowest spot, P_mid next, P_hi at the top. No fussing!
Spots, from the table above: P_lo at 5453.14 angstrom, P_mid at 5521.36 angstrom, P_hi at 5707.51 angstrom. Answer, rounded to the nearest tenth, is 1.4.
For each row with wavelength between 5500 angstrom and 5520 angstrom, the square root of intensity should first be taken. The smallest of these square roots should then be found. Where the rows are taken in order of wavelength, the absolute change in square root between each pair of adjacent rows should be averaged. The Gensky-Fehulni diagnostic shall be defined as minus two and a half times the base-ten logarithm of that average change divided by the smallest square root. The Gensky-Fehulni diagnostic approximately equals 4.52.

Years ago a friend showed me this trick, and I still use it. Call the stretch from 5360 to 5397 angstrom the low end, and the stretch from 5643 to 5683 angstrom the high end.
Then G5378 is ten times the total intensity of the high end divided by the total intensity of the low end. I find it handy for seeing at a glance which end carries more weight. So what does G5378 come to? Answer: 10.5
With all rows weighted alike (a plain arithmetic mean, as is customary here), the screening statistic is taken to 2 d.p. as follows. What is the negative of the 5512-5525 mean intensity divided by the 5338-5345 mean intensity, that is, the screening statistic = -0.96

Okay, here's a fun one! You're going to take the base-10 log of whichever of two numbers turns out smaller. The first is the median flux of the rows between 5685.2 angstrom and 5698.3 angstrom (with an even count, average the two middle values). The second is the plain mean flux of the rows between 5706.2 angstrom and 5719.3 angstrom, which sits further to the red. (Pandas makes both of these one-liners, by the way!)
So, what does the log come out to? 1.29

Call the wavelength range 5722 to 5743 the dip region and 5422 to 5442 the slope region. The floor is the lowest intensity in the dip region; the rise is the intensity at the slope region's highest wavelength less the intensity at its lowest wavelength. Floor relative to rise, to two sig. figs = -23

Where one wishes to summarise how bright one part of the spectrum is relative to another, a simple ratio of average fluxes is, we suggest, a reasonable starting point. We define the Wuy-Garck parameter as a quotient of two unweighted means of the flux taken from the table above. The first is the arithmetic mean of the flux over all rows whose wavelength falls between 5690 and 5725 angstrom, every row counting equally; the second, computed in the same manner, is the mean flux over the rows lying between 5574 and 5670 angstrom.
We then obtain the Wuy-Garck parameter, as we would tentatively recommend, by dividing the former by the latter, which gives 1.08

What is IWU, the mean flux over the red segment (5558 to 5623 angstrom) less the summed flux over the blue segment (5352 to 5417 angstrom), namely -453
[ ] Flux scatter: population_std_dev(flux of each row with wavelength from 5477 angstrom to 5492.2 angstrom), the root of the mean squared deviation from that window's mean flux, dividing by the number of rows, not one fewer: 0.74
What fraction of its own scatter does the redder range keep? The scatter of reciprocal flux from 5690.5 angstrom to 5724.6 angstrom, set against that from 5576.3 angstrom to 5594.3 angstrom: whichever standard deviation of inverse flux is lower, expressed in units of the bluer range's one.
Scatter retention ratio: 1.00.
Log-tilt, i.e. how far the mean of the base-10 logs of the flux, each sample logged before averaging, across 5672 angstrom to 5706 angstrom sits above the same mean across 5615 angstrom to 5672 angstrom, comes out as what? 0.032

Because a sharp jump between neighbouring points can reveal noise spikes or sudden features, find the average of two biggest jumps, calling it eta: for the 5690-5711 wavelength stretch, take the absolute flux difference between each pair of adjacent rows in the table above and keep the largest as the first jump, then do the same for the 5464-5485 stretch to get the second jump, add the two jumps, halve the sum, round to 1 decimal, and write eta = 0.5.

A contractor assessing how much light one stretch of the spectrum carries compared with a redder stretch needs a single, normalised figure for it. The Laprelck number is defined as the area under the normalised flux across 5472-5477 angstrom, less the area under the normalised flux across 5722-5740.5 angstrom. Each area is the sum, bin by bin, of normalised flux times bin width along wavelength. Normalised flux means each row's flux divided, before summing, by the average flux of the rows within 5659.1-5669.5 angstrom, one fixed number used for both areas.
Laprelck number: -14.1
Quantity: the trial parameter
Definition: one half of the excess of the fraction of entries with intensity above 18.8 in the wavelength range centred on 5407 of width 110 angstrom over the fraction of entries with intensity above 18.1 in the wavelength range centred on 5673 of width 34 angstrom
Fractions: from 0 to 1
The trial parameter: -0.42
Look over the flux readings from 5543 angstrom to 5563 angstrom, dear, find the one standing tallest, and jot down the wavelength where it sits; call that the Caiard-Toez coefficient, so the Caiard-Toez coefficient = 5557.08 angstrom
